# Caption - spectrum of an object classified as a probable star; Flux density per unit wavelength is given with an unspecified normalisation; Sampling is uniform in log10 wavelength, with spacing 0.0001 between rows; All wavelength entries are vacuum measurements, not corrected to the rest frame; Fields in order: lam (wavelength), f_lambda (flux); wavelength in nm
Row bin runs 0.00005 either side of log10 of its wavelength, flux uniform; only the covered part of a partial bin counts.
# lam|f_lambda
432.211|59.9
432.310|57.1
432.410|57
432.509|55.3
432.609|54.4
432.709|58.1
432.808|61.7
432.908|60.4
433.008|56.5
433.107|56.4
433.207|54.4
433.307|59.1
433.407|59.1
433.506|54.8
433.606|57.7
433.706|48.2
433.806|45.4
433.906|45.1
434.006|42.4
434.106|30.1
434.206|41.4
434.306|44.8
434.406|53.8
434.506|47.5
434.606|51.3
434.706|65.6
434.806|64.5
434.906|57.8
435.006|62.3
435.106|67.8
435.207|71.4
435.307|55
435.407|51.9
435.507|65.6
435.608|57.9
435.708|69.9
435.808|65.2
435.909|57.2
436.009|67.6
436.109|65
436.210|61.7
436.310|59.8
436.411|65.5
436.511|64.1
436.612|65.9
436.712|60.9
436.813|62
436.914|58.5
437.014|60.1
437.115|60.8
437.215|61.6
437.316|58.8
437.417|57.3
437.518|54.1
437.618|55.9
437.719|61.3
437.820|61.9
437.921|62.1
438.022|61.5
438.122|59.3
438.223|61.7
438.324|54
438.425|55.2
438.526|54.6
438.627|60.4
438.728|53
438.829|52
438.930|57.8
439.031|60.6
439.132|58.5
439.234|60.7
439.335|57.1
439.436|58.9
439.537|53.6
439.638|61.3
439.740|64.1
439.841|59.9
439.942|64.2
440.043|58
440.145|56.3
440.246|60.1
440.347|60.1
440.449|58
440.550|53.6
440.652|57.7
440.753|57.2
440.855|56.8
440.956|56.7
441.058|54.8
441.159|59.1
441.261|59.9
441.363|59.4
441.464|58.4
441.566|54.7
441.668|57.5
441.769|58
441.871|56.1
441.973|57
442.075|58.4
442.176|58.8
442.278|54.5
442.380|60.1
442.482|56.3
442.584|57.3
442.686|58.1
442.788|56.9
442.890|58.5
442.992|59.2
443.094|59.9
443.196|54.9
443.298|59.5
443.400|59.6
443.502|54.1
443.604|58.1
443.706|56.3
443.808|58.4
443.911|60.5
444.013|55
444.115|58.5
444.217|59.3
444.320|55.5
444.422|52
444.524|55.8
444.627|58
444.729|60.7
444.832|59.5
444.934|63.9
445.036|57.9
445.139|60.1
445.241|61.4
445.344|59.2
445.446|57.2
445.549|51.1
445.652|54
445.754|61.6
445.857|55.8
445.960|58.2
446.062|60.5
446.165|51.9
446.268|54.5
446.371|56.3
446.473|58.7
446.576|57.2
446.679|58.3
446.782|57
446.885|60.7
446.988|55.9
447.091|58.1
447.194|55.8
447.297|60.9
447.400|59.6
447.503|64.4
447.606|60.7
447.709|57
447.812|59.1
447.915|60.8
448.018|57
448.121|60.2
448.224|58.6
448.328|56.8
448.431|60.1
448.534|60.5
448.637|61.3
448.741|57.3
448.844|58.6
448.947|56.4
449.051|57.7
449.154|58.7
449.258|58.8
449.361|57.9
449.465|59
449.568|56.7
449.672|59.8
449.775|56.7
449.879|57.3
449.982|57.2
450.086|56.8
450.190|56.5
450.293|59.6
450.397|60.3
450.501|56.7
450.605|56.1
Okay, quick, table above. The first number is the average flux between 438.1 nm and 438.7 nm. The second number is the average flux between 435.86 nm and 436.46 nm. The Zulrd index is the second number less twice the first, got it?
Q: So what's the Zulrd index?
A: -52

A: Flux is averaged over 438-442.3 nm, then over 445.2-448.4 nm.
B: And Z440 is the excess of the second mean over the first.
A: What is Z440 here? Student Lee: 0.1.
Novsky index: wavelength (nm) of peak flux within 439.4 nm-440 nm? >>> 439.942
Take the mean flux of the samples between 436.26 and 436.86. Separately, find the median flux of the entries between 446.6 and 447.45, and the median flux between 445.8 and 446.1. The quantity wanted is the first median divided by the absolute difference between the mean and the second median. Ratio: 12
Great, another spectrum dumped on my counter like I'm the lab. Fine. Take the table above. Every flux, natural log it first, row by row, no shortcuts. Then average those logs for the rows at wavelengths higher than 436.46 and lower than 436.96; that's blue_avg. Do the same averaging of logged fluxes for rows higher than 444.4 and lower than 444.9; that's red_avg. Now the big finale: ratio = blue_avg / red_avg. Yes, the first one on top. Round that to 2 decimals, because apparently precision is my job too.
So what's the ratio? 1.02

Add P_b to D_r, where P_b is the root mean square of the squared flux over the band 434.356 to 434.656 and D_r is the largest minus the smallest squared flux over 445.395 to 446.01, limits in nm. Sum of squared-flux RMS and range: 3791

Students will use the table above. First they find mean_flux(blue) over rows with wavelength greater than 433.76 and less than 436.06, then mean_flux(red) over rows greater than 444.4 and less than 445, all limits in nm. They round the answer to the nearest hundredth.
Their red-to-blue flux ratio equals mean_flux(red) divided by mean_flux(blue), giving 1.05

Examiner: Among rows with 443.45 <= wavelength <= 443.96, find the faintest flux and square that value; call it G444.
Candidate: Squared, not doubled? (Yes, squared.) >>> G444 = 2927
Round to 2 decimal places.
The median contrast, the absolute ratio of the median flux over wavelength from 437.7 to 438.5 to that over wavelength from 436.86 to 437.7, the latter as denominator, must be 1.05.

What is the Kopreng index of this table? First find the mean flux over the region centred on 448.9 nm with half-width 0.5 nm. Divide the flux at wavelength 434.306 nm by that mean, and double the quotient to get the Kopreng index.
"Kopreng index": 1.53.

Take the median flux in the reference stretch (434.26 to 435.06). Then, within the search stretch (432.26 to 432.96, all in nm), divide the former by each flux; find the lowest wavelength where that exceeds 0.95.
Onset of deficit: 432.310 nm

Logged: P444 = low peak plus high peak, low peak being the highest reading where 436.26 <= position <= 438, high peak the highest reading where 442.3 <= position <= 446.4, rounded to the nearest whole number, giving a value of 130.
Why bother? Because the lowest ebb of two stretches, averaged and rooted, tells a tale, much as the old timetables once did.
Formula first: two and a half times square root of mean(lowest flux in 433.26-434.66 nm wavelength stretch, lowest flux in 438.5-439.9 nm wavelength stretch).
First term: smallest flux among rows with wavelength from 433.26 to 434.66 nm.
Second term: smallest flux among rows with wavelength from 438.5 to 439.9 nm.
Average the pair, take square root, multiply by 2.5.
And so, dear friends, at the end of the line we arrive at 16.0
